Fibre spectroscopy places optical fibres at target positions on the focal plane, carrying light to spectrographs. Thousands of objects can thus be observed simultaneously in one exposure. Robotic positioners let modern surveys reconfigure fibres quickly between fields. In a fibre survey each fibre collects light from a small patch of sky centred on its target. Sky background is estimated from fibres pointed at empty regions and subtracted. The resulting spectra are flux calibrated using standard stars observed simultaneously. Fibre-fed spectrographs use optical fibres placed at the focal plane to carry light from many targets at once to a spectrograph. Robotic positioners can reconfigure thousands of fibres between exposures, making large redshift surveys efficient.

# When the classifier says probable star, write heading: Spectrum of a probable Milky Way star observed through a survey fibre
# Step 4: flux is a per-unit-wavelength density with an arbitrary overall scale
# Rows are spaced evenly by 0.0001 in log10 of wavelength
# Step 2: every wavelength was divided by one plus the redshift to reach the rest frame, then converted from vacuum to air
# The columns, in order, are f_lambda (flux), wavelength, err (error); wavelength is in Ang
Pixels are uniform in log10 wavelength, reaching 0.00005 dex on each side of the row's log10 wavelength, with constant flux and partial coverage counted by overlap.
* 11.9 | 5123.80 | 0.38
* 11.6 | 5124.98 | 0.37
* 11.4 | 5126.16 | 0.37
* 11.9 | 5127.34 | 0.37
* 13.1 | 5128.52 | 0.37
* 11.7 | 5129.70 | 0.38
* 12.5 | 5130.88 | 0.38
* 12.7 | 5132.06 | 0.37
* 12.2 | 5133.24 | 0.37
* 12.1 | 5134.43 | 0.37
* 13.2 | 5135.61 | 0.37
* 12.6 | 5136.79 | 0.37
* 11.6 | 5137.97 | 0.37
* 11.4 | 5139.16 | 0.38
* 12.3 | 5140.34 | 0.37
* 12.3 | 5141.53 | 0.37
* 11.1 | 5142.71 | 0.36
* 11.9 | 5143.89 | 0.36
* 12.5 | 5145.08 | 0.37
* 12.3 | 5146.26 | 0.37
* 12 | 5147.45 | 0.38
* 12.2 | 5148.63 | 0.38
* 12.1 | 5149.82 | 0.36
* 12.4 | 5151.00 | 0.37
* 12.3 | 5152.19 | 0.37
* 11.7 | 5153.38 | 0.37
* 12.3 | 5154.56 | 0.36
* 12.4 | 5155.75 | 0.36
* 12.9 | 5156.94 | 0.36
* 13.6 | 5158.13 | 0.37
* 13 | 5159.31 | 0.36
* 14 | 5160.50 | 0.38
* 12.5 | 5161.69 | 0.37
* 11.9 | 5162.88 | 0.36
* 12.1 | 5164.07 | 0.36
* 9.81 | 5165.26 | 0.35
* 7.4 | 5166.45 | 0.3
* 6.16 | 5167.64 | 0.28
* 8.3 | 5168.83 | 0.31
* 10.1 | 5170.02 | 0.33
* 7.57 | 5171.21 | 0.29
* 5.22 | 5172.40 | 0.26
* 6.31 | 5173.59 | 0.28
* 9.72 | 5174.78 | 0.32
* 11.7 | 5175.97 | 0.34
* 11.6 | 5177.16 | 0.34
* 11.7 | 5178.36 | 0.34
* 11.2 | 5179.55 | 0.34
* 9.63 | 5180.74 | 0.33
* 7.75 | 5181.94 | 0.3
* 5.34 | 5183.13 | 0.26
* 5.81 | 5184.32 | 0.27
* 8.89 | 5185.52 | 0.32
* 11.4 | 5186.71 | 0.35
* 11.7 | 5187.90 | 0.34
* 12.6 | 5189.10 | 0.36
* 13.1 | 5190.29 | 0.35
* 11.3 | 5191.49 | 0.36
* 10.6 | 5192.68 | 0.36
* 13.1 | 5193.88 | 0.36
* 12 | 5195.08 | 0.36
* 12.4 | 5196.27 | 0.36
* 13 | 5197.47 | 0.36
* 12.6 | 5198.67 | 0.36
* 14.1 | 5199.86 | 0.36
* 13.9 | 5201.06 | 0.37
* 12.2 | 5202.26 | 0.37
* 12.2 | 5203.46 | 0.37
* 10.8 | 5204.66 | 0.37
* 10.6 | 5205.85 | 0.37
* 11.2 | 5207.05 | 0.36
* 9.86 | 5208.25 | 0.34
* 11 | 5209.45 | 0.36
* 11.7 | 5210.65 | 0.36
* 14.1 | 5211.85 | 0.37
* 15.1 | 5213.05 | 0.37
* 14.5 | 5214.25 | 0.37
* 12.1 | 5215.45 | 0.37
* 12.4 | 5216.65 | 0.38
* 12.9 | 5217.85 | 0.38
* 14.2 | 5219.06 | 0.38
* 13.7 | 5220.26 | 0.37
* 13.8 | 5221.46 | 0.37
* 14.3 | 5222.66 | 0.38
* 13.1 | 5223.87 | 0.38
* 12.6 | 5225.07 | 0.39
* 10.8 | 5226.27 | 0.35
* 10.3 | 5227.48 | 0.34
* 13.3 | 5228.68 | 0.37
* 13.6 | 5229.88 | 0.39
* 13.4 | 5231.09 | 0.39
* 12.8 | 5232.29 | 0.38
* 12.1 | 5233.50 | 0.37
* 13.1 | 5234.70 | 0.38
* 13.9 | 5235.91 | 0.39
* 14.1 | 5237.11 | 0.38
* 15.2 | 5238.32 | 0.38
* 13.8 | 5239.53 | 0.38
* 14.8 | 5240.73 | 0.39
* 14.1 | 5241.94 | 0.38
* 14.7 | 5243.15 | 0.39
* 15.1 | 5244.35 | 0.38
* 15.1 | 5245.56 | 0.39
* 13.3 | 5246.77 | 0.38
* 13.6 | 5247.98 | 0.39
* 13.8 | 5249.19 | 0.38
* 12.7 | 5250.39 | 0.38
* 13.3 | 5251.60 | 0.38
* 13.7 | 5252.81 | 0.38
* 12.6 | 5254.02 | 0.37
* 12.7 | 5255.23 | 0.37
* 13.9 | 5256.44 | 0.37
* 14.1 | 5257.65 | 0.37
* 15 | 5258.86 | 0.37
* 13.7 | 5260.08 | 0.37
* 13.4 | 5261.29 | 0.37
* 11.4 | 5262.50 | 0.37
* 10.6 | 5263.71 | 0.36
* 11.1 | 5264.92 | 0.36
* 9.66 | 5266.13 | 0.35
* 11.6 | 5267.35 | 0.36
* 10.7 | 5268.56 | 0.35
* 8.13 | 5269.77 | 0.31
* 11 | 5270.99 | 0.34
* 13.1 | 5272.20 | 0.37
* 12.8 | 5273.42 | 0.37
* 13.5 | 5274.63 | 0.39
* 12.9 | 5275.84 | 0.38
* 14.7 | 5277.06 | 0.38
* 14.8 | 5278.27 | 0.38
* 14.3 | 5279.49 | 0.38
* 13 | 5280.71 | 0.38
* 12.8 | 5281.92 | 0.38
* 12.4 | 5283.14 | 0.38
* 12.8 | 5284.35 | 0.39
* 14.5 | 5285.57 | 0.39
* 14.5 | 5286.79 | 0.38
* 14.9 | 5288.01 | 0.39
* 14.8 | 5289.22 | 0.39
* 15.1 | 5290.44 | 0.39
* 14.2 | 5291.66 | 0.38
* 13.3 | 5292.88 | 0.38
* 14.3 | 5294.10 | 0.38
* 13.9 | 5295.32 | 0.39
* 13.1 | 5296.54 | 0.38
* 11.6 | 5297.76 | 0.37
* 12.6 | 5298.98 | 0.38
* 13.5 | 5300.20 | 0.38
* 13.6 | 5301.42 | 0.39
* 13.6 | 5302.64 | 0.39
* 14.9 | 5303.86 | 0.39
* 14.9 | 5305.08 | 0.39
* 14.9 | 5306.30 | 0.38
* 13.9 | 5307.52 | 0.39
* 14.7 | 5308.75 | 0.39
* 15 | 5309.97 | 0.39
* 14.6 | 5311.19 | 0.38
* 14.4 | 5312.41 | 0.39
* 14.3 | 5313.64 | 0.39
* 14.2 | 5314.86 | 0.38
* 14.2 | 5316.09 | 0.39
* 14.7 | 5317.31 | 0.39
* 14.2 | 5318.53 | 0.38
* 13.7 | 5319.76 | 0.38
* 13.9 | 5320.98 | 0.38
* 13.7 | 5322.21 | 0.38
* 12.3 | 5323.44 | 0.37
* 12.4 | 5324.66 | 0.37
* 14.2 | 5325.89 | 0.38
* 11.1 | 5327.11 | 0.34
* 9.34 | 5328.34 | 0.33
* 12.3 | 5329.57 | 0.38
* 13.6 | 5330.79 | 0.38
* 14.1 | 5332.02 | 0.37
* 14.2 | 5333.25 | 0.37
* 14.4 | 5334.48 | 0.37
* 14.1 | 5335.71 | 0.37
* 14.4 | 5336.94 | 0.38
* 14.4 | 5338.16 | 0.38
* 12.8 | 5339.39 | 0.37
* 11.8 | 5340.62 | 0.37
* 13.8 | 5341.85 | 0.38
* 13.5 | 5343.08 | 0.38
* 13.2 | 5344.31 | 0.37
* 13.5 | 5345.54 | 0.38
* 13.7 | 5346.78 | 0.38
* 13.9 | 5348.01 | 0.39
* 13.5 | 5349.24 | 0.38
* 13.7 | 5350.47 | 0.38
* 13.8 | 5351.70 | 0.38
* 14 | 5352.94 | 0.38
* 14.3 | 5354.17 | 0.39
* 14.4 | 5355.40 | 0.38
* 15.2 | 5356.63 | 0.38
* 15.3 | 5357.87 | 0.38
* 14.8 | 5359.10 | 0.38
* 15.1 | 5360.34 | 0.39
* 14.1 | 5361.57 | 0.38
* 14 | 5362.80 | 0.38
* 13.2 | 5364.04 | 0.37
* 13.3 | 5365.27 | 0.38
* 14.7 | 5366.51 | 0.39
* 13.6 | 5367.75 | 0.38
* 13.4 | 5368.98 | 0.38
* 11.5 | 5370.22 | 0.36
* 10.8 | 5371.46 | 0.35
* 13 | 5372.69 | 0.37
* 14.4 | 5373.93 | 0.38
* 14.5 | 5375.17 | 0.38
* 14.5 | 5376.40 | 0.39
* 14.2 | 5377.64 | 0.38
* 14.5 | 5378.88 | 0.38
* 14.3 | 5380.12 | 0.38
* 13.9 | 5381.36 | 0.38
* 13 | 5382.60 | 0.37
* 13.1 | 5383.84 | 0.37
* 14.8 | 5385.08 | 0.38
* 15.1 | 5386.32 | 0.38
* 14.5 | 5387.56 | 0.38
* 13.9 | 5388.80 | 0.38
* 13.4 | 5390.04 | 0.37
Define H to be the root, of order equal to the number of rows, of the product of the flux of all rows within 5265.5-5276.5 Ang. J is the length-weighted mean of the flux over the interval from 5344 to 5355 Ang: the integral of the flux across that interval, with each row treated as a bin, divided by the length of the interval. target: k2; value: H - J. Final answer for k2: -2.4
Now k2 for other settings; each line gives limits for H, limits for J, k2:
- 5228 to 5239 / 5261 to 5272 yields 2.6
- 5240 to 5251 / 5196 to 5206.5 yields 1.7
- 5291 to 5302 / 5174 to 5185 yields 4.0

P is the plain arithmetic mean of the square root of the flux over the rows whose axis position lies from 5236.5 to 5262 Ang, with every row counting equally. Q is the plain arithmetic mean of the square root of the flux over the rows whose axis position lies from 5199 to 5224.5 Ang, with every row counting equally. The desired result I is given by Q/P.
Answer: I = 0.96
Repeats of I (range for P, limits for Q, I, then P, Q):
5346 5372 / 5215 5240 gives 0.97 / 3.72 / 3.62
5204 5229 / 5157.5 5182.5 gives 0.89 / 3.53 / 3.14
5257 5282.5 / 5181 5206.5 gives 0.94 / 3.52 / 3.33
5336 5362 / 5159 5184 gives 0.82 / 3.73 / 3.08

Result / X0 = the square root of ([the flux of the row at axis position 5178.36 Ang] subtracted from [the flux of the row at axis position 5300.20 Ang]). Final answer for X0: 1.34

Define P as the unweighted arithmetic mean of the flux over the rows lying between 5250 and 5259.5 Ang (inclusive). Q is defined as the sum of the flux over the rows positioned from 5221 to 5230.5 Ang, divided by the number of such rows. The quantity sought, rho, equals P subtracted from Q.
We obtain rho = -0.8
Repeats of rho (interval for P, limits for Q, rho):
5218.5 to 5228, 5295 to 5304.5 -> 0.5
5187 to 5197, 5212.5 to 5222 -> 1.5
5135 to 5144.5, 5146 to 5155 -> 0.1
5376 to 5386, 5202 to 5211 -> -2.8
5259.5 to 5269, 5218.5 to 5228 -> 1.3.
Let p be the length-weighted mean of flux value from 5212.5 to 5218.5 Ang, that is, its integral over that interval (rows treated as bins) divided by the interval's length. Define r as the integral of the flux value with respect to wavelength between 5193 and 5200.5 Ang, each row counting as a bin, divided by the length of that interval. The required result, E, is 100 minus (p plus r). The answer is 73.8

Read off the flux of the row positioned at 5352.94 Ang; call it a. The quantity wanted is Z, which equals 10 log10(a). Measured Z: 11.5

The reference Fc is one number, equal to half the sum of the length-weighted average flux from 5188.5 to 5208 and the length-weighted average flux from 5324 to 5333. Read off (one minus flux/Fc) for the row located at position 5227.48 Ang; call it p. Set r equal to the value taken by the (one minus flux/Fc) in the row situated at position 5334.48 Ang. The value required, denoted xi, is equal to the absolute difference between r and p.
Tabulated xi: 0.33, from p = 0.17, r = -0.17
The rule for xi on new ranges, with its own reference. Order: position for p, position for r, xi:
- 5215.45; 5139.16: 0.06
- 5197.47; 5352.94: 0.08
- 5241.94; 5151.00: 0.14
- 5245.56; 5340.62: 0.27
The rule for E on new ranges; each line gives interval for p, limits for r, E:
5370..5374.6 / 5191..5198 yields 75.4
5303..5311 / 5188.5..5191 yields 72.5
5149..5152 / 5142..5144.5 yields 76.2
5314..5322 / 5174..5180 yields 74.8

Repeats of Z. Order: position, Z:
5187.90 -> 10.7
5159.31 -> 11.1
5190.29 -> 11.2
